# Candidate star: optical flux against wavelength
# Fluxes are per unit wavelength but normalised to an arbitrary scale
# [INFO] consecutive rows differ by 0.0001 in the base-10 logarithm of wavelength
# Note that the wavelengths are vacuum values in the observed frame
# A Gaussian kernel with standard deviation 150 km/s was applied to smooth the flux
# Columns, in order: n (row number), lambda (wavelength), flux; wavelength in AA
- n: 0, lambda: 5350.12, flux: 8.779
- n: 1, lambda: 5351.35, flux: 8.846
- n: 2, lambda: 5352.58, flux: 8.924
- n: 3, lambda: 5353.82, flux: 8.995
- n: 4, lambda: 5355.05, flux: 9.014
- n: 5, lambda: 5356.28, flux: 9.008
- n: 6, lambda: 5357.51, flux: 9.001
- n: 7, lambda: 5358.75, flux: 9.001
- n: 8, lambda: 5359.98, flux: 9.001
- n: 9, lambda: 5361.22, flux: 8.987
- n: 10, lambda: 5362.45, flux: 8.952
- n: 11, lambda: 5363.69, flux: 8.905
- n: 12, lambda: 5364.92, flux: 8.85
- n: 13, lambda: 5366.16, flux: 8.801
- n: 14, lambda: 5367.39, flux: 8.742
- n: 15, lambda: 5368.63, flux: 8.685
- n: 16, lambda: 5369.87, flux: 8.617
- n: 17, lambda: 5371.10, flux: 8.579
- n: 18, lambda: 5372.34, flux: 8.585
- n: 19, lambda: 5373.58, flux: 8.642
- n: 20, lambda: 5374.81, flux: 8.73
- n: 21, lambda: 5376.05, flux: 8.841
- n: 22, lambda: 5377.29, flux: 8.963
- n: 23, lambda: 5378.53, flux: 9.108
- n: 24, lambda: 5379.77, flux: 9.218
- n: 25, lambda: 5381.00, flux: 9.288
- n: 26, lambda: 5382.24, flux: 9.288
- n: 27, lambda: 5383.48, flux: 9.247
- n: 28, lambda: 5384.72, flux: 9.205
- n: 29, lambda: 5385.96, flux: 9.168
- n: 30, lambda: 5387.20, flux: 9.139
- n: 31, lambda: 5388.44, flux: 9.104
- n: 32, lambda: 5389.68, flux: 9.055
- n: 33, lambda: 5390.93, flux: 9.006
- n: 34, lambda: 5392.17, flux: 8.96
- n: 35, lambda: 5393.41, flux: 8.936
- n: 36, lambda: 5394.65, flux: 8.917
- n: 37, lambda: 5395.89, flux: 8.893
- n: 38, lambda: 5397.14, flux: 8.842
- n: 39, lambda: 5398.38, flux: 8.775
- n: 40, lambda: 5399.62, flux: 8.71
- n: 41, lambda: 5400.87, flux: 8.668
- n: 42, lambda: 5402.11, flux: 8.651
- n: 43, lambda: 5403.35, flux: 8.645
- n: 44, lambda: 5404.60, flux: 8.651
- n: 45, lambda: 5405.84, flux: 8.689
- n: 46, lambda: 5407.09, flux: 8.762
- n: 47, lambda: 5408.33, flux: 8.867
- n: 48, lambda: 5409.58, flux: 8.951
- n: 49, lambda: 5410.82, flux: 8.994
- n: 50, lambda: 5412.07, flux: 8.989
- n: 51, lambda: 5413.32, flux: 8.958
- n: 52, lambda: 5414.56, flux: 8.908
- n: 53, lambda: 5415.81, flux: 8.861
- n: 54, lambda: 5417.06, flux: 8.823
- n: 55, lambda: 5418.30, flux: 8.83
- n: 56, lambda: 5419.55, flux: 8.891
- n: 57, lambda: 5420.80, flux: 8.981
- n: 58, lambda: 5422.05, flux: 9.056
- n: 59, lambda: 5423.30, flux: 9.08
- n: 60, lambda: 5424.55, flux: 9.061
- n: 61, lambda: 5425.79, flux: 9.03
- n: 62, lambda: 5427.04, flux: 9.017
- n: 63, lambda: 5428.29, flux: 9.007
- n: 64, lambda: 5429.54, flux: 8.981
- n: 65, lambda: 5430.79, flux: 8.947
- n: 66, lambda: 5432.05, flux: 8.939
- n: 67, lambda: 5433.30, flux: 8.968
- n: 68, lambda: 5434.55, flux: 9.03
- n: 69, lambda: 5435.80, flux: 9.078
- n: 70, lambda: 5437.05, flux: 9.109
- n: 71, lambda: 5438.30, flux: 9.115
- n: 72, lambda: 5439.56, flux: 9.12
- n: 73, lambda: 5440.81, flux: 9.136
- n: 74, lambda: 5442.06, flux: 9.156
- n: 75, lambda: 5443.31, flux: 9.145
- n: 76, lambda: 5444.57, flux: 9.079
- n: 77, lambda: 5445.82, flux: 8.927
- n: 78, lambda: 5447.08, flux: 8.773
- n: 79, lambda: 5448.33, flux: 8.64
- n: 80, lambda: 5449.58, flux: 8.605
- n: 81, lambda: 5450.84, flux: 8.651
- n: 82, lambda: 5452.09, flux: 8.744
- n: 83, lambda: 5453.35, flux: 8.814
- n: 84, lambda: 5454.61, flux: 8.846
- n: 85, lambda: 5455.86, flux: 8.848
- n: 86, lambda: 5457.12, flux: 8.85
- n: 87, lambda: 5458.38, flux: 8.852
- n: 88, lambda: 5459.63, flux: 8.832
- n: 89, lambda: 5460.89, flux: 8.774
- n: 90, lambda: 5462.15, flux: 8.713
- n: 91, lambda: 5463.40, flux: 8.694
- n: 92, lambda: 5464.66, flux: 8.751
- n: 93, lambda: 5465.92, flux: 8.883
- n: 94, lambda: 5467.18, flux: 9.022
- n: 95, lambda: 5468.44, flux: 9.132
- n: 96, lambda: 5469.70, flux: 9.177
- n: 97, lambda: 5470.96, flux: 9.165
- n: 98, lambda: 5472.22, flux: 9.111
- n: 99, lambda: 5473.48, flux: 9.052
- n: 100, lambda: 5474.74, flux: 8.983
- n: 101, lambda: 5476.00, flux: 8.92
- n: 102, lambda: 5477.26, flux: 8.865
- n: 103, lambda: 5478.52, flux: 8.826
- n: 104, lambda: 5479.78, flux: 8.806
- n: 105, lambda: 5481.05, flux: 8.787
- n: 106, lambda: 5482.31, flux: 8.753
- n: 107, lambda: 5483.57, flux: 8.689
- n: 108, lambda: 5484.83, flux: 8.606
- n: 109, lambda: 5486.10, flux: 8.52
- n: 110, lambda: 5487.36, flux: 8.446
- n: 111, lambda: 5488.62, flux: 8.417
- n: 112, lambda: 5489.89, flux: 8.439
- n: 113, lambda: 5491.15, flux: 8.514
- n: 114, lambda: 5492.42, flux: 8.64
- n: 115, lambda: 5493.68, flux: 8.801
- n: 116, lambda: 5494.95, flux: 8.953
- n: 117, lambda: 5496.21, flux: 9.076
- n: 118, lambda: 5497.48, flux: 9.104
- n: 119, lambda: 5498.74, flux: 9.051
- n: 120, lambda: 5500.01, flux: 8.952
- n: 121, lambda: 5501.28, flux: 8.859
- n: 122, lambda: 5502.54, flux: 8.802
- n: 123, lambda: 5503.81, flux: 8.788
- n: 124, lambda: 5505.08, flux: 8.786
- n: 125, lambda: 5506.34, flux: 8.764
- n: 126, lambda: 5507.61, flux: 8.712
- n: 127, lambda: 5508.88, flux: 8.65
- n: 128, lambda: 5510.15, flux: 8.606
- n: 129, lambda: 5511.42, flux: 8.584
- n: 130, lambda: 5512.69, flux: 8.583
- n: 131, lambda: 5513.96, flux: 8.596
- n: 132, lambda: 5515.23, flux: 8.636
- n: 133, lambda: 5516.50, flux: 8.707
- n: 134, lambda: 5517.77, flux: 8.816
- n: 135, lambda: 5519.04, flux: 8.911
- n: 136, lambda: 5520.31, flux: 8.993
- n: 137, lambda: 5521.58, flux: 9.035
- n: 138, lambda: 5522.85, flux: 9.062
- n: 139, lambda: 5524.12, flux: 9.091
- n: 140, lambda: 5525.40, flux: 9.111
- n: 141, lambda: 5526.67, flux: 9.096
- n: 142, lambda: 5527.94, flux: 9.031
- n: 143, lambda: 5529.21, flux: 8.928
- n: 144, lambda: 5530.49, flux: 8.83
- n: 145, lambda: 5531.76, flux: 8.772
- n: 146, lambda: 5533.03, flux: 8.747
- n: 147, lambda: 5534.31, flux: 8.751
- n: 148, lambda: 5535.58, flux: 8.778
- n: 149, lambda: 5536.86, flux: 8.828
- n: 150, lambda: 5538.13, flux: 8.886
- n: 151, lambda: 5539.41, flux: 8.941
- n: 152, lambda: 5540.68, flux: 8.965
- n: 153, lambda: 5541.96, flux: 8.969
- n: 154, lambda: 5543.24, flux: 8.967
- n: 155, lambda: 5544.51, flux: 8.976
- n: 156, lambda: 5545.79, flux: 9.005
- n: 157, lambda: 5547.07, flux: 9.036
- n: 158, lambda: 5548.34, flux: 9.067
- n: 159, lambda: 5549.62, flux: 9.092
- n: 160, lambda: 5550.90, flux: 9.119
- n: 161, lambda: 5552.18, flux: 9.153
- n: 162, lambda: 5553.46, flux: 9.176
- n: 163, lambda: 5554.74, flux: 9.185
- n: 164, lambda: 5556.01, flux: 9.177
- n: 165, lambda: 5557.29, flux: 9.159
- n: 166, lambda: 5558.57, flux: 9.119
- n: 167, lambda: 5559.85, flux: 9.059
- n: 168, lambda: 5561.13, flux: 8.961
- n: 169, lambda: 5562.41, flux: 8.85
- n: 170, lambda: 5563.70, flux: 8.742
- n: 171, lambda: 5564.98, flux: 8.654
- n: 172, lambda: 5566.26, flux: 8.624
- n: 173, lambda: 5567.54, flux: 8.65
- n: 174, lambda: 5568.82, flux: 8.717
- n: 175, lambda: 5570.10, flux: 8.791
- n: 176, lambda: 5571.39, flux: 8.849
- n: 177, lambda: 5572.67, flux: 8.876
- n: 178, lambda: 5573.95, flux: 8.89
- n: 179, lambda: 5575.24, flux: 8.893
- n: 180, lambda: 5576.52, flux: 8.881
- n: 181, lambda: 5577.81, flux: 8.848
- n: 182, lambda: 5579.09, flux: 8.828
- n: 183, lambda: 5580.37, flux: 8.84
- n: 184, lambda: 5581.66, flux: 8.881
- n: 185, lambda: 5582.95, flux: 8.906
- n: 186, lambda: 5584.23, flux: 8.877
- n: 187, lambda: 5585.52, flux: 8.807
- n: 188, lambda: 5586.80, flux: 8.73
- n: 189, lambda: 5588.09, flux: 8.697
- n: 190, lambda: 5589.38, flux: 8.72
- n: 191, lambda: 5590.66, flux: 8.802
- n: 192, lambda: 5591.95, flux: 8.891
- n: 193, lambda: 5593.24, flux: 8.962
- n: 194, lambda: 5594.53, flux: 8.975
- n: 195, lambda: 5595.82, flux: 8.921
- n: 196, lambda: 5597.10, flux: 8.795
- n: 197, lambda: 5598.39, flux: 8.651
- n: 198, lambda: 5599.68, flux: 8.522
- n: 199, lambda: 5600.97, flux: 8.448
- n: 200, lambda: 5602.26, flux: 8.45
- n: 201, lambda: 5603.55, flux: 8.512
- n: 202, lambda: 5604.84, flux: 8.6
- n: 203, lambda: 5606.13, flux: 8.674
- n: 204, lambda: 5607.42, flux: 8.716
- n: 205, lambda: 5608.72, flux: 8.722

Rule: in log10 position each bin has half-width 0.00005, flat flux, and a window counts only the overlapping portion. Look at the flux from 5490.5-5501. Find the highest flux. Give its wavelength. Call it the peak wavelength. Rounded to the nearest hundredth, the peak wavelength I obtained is 5497.48 AA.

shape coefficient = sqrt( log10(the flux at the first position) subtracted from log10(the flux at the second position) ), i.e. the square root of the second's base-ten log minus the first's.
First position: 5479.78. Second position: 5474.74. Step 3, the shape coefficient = 0.093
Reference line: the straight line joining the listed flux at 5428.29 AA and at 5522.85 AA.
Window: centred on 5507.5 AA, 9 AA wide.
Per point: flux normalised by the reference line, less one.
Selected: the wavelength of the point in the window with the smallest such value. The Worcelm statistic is 5511.42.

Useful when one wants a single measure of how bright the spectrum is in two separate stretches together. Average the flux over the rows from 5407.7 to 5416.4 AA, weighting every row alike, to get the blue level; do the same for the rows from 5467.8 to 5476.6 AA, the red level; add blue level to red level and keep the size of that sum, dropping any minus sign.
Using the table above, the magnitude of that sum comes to 18.0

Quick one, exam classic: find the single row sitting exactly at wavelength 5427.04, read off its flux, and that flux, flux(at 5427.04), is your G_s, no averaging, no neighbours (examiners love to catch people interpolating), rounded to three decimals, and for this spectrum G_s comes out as 9.017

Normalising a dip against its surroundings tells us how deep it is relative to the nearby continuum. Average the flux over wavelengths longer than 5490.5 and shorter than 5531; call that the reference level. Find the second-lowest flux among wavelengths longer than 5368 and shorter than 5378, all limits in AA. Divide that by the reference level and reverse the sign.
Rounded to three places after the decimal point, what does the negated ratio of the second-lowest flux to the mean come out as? -0.971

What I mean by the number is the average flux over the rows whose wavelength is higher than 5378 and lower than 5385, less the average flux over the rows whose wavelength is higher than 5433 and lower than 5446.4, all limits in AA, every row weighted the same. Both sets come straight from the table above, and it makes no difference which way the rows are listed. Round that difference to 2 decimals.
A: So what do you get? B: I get 0.15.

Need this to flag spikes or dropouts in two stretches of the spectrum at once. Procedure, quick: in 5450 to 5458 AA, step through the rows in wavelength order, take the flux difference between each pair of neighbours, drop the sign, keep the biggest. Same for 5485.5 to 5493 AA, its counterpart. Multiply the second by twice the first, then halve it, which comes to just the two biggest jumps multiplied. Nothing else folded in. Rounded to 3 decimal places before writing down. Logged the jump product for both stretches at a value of 0.012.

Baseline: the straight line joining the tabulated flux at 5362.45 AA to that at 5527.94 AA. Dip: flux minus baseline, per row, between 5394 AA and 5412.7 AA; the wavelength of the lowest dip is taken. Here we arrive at 5403.35 AA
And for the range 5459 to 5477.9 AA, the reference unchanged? 5463.40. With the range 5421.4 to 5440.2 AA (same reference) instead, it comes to 5432.05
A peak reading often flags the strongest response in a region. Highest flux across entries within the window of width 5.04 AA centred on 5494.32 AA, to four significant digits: 9.076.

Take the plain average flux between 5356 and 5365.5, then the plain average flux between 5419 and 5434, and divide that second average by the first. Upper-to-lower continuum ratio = 1.00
